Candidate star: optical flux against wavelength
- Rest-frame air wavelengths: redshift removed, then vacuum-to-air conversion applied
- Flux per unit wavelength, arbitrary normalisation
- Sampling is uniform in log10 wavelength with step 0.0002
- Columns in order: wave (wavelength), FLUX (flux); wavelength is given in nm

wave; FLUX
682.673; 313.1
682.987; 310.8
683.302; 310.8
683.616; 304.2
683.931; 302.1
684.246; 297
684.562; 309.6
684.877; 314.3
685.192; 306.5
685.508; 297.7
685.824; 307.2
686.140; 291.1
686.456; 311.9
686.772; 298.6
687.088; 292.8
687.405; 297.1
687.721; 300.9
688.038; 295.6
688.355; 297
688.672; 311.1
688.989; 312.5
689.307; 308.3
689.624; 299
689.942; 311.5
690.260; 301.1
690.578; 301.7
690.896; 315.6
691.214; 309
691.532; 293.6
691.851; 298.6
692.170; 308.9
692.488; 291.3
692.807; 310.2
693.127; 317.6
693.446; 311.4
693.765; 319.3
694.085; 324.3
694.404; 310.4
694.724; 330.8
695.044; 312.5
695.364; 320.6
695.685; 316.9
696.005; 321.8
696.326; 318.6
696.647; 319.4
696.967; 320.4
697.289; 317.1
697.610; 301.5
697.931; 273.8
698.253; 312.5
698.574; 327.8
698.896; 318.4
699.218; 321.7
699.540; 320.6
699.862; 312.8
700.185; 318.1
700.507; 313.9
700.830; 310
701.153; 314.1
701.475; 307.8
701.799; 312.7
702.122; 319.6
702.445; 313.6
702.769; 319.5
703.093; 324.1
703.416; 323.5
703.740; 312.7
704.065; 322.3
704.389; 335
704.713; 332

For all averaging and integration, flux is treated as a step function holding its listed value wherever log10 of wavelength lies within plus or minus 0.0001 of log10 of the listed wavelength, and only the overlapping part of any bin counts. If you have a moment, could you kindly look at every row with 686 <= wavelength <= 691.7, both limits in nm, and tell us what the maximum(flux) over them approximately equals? 315.6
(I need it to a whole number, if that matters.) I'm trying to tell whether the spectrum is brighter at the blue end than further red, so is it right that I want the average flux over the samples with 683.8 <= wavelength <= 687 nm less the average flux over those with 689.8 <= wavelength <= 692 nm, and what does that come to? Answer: -1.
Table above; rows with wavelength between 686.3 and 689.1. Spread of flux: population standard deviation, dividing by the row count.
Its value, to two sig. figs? 7.3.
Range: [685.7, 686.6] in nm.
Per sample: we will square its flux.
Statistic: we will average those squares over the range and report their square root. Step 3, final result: 304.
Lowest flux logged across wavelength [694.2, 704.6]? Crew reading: 273.8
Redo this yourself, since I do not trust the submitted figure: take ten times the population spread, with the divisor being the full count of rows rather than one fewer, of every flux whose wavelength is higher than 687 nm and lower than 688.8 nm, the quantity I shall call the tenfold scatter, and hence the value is 59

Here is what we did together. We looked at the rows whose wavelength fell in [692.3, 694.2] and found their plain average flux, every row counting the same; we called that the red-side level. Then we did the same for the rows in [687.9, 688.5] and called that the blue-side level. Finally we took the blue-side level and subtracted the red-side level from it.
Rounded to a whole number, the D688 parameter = -16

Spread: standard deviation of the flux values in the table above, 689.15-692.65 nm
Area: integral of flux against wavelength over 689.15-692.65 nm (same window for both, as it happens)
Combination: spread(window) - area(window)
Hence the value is -1055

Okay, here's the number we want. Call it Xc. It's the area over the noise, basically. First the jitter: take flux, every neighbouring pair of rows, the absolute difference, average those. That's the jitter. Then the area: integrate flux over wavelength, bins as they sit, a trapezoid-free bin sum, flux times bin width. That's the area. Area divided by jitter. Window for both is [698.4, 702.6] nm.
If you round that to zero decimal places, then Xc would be 252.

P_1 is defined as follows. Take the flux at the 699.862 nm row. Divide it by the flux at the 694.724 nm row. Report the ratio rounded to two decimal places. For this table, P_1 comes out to 0.95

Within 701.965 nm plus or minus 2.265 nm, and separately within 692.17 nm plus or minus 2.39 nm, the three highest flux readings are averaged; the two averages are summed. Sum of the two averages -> 644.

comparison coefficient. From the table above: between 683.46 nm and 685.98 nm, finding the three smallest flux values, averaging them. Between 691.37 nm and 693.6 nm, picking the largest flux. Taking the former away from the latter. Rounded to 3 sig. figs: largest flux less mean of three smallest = 18.7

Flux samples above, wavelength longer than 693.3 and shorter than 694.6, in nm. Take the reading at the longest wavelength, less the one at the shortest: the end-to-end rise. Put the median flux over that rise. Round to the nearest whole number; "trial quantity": -315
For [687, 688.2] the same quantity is 106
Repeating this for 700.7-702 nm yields 115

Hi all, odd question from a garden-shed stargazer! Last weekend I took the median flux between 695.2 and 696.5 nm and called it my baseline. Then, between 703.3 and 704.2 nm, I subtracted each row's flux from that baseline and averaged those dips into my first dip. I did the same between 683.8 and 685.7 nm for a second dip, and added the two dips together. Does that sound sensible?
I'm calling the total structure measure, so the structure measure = 15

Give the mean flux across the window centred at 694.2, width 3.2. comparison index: 317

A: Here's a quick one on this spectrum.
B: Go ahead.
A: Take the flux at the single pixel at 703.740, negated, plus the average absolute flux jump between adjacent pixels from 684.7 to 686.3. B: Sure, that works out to -302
